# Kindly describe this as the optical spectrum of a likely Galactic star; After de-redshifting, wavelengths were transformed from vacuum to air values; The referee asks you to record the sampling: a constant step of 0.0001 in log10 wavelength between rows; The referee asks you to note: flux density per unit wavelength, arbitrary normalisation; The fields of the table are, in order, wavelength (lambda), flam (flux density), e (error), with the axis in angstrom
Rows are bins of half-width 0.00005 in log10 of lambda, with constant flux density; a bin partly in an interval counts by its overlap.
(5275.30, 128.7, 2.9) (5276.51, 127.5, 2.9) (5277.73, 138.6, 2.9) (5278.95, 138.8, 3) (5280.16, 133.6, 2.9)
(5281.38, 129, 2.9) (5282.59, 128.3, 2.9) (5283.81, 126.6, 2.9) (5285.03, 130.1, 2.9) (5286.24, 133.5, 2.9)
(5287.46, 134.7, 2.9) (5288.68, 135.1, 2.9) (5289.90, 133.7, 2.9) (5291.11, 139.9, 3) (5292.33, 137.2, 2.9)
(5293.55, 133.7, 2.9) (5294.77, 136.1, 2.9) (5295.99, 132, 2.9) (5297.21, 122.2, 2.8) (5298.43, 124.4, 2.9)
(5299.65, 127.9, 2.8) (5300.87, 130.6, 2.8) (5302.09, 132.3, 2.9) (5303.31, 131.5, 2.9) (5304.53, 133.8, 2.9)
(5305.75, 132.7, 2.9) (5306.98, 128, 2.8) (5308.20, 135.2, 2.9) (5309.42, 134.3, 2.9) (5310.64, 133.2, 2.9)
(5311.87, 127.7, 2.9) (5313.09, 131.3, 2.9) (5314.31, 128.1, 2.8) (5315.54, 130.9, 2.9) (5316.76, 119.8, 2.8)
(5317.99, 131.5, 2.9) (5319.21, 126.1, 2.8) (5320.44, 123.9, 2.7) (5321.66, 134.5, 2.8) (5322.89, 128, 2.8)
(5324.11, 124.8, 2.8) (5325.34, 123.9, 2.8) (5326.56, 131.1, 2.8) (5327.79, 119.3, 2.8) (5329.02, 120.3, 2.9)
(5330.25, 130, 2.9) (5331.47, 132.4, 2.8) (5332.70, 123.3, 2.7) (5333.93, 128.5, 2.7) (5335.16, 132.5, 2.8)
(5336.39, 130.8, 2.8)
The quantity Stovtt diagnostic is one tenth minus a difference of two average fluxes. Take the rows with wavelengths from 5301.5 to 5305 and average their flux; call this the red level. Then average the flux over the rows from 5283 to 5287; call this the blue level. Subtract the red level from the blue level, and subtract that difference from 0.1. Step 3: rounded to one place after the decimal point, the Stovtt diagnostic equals 2.6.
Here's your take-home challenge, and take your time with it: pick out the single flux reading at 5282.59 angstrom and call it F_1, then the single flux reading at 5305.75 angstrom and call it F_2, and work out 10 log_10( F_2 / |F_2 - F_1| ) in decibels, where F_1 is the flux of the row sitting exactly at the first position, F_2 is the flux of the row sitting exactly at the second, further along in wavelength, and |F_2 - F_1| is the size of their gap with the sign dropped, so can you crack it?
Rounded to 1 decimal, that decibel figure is 14.8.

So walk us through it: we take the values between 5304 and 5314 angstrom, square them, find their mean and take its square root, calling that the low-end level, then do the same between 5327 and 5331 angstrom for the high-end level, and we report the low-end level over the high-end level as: 1.07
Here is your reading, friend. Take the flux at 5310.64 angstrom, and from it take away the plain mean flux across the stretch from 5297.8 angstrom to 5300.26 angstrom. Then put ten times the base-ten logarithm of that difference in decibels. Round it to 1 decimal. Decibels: 8.5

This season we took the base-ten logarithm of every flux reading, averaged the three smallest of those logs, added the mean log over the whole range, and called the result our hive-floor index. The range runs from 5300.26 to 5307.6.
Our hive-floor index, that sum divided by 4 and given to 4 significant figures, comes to 1.058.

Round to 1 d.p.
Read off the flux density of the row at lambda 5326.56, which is 131.1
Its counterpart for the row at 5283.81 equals 126.6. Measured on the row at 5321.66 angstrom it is 134.5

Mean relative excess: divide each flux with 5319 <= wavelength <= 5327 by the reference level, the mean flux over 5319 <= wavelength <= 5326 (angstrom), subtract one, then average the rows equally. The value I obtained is 0.00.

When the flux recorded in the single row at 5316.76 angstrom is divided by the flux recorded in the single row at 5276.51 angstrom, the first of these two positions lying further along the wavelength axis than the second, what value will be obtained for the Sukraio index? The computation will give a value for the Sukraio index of 0.94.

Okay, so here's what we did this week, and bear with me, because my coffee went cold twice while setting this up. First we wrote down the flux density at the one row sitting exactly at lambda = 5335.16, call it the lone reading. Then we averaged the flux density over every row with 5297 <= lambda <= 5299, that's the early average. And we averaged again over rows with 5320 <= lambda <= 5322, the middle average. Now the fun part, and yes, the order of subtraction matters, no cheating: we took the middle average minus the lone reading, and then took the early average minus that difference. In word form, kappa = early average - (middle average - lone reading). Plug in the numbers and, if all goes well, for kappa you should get 127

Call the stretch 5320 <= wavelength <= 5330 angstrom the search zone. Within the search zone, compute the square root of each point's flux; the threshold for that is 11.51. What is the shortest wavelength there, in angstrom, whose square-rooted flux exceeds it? 5321.66 angstrom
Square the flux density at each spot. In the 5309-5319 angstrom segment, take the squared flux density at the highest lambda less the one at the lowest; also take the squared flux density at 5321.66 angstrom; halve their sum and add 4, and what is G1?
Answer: 8677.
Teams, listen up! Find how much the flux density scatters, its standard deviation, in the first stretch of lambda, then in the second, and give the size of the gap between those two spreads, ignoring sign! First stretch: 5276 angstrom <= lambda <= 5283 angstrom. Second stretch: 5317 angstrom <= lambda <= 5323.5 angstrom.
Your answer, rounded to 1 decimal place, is 0.9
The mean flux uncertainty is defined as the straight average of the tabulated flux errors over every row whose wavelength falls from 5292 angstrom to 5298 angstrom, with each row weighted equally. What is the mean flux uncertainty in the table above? 2.88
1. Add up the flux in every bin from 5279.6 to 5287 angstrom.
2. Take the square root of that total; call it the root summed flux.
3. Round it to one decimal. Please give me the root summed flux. 27.9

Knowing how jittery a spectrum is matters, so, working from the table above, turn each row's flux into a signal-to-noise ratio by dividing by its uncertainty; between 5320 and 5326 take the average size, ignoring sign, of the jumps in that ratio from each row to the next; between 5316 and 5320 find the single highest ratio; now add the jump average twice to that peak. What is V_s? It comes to 48.3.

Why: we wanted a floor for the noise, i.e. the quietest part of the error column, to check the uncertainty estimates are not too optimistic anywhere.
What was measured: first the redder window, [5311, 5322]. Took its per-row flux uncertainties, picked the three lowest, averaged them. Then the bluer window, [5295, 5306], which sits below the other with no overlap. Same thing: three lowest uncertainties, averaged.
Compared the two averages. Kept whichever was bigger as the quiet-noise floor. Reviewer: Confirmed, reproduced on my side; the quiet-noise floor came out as 2.80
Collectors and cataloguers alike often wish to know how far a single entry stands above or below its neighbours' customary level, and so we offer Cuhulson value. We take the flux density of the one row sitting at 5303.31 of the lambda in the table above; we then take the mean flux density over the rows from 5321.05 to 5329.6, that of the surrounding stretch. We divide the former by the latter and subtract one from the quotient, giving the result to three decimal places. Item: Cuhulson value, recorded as 0.044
